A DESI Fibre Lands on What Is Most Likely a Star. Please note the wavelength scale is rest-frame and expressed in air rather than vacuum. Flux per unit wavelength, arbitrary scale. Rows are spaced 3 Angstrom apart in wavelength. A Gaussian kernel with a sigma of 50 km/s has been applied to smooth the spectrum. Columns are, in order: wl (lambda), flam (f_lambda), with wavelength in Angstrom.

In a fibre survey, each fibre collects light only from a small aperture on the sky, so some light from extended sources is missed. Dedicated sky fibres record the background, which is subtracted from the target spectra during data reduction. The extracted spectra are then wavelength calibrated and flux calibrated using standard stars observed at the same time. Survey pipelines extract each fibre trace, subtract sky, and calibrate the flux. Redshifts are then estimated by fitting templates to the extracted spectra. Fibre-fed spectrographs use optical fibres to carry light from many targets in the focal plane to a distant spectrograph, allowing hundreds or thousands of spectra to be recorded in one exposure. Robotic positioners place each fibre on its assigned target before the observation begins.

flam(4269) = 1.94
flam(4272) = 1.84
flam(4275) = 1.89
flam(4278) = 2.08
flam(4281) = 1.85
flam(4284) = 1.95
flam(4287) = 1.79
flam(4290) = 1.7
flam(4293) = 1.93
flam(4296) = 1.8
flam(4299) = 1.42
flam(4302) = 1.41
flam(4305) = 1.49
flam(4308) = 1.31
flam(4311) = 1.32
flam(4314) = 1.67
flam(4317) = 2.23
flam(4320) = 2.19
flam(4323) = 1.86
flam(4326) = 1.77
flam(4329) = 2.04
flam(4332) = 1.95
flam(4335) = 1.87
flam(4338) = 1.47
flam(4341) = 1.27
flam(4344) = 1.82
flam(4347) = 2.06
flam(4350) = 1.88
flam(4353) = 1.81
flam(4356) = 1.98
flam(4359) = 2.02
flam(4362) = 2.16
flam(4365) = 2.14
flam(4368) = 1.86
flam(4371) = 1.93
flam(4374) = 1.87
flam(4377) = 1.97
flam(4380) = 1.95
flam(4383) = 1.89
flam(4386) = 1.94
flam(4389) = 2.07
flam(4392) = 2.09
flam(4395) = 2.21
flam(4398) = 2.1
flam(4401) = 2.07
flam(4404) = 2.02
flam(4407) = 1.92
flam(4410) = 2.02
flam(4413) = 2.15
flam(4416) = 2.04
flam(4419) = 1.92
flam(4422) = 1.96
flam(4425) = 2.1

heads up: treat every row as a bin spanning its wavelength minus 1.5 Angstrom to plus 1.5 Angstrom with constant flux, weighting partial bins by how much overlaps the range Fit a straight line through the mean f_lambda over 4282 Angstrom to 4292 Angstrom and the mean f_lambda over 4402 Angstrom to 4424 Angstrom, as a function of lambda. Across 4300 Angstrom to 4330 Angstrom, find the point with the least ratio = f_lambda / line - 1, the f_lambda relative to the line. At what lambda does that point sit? 4308 Angstrom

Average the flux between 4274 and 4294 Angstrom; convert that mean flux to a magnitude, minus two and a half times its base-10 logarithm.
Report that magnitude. -0.69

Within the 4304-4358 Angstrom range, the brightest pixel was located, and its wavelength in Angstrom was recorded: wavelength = 4317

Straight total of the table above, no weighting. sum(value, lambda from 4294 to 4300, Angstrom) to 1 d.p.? 3.2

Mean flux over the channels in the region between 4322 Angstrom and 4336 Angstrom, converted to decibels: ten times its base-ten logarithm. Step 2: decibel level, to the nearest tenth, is 2.8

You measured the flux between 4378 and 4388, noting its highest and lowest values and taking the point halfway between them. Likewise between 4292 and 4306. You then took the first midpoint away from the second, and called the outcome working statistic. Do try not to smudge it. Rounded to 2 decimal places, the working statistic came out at -0.25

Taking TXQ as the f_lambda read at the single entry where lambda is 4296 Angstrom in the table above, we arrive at 1.8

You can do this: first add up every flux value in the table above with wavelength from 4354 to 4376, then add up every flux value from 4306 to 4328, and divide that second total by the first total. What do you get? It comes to 0.885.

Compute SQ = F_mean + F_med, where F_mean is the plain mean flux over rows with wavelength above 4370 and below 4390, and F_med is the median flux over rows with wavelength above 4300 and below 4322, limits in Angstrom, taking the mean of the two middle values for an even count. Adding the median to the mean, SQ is 3.4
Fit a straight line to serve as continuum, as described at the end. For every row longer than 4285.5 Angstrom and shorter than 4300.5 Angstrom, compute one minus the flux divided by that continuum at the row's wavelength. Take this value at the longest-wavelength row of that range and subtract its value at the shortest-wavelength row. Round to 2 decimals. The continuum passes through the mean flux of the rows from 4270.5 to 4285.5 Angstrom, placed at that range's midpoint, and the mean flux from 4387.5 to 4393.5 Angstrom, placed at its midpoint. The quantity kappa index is 0.20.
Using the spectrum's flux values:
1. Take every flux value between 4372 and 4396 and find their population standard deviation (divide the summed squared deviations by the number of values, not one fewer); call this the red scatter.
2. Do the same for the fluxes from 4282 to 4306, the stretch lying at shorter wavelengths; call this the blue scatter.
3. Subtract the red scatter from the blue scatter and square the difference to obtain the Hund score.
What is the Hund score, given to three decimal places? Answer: 0.010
